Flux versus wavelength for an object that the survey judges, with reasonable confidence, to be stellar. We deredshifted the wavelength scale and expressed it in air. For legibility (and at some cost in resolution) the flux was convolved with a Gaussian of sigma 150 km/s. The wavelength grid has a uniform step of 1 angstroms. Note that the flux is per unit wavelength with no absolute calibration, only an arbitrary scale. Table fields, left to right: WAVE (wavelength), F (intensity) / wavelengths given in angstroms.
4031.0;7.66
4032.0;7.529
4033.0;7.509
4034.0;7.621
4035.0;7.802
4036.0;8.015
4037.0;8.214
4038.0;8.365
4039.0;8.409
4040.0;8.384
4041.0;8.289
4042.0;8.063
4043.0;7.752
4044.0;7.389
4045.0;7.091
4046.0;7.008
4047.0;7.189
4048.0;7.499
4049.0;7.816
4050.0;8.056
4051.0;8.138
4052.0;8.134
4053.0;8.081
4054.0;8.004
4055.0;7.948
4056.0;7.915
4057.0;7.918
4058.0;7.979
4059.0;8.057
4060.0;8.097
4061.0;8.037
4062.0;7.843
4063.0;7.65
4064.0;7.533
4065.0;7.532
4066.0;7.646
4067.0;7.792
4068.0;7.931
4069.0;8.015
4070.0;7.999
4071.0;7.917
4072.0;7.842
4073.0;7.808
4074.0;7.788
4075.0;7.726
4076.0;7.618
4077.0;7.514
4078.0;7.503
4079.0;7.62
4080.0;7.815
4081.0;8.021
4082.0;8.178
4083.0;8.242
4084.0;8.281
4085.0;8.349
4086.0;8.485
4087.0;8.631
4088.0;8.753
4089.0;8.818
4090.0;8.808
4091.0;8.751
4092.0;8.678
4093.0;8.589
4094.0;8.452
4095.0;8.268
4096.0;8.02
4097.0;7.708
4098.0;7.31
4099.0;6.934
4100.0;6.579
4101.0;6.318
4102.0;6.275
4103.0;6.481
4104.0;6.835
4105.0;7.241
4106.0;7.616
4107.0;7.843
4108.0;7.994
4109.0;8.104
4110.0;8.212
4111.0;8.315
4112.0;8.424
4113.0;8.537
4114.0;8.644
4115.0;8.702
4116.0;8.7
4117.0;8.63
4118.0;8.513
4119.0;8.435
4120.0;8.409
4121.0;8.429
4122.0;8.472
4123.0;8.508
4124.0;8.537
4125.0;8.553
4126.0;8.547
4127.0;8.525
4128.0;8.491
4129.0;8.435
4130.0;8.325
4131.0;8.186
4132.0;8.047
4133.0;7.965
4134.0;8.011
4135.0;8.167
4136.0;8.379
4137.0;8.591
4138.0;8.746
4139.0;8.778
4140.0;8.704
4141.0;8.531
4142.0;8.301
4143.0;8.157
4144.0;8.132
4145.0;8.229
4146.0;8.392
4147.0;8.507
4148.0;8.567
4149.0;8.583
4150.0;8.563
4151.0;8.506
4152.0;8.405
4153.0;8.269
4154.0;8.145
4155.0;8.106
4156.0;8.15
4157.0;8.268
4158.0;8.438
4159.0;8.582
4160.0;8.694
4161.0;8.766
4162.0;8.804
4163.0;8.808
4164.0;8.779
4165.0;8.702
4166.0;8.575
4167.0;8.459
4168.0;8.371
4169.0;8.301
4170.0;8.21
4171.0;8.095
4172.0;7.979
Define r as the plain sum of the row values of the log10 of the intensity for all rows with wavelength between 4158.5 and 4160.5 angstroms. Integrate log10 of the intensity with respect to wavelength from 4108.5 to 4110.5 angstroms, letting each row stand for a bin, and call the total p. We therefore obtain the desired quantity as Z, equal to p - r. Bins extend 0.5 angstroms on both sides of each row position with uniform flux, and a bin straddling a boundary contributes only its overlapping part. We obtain -0.05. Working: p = 1.82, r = 1.87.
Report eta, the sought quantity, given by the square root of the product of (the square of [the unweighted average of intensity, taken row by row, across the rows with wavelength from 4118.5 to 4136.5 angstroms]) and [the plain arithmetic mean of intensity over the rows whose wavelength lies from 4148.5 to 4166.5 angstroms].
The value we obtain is 24.4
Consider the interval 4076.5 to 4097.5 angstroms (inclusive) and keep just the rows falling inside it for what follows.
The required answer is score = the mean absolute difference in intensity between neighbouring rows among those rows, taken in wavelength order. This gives 0.122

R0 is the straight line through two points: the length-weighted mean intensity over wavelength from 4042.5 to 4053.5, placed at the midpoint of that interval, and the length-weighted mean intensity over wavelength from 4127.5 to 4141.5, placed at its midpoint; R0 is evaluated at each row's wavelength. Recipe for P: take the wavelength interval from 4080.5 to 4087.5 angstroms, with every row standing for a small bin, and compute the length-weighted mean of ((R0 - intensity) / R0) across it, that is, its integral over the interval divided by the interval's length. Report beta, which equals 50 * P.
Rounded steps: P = -0.045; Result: -2.2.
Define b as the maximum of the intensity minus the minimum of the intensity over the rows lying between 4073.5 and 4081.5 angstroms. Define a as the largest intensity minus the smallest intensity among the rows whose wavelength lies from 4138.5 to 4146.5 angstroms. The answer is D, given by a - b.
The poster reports 0.13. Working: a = 0.65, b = 0.52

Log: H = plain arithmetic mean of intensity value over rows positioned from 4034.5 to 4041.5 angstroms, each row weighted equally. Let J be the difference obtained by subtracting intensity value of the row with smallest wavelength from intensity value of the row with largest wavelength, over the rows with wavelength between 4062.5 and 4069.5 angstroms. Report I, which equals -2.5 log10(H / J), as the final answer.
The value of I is -3.4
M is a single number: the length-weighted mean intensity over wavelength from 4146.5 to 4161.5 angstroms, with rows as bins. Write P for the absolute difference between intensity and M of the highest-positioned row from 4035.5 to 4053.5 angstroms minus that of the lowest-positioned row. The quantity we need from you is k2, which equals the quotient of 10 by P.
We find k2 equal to -152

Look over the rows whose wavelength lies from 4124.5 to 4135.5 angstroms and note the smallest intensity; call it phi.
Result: 7.965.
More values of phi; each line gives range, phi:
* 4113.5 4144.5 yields 7.965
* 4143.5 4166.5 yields 8.106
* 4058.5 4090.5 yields 7.503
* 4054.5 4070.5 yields 7.532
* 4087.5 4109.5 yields 6.275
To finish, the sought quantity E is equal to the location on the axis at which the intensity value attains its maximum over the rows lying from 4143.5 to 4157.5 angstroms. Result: 4149.0 angstroms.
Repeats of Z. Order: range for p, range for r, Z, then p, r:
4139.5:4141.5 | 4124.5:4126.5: 0.01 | 1.87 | 1.86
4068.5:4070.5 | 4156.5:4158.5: -0.04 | 1.81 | 1.84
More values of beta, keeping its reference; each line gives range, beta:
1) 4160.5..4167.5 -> -0.4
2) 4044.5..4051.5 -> 0.7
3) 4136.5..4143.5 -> -0.7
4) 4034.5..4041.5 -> -4.3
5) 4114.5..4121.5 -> -1.8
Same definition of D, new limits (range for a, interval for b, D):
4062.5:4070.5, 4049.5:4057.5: 0.26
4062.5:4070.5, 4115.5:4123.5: 0.19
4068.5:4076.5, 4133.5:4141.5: -0.37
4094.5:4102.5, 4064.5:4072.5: 1.51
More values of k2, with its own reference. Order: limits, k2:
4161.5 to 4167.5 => -29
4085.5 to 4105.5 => 9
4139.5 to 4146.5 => -45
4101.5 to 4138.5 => -5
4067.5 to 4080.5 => 86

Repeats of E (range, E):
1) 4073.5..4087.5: 4087.0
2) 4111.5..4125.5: 4115.0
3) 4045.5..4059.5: 4051.0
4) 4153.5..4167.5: 4163.0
